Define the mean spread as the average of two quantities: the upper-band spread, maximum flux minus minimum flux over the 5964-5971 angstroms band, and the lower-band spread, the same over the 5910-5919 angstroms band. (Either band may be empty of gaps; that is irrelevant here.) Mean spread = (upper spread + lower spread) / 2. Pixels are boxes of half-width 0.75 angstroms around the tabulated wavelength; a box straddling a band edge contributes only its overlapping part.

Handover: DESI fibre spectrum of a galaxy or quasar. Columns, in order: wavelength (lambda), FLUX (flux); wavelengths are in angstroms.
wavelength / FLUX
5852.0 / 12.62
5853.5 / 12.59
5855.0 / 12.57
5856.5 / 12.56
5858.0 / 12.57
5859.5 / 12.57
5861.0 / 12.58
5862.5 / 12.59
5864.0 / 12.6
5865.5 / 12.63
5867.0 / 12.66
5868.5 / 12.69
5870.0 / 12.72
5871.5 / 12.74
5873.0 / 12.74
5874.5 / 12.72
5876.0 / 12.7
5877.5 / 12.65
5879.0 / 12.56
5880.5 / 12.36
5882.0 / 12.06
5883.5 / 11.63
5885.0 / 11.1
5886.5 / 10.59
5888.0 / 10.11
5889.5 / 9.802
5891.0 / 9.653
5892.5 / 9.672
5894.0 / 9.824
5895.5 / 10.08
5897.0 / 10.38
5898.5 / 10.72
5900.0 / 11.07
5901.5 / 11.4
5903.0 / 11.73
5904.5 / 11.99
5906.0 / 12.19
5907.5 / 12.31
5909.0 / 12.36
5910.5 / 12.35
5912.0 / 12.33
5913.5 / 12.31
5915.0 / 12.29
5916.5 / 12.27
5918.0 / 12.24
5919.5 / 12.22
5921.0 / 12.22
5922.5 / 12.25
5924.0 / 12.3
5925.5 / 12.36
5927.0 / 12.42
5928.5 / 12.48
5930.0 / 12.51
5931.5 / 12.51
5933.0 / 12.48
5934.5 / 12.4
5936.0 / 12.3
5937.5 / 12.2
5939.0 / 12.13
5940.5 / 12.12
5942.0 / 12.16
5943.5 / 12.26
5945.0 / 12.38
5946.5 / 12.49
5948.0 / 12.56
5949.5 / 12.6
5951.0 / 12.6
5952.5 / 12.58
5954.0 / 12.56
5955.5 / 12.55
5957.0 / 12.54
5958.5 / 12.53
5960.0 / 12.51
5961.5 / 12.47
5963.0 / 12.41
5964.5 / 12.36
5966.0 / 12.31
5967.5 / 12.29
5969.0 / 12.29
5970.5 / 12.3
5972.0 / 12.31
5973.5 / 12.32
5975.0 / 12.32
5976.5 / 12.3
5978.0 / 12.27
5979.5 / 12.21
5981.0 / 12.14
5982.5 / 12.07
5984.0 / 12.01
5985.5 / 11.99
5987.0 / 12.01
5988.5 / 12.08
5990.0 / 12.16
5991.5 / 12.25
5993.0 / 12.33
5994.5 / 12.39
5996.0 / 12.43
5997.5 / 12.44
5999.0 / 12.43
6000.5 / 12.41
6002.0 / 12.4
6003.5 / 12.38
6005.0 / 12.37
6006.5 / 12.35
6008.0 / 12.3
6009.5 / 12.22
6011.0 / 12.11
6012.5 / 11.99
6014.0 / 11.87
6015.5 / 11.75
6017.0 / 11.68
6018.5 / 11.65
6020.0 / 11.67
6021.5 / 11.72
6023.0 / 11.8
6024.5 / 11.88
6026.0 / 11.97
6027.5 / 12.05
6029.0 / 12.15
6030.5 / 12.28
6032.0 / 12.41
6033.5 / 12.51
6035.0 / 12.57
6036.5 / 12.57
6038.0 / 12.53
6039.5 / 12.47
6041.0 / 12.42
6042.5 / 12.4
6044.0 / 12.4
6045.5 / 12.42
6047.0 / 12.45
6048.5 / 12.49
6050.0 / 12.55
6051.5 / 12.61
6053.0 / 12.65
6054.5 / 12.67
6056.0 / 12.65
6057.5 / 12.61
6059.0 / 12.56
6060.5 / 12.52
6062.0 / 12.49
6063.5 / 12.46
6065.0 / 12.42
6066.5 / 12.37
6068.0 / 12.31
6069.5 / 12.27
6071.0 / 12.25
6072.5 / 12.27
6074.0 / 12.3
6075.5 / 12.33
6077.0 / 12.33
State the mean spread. 0.09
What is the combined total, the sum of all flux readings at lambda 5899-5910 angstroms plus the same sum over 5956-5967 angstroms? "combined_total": 170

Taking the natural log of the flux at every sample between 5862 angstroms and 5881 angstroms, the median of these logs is 2.54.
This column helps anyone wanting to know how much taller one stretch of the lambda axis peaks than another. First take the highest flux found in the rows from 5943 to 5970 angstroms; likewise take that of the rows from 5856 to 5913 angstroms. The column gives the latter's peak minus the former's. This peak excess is 0.14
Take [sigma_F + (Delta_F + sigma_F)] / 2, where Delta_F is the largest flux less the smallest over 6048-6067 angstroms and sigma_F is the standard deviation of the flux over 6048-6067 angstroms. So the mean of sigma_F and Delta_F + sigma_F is 0.24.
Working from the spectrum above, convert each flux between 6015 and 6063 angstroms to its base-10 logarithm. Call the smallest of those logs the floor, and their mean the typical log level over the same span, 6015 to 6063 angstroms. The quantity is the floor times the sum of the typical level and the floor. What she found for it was 2.30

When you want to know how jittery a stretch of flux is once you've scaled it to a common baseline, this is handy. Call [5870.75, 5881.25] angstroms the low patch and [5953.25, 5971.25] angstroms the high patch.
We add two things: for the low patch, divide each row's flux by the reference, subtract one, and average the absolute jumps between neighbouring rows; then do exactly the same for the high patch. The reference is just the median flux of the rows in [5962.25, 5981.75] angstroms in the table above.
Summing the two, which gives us 0.0072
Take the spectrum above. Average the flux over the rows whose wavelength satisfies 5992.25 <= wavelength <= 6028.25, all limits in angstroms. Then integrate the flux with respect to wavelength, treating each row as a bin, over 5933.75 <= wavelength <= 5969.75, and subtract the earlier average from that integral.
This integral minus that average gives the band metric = 434.3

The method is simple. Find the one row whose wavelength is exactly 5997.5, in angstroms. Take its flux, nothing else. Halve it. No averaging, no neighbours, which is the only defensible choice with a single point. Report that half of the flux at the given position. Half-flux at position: 6.22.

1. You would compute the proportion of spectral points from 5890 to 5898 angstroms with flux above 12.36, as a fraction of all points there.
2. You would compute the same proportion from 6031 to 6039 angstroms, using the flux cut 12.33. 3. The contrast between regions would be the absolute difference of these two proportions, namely 1.0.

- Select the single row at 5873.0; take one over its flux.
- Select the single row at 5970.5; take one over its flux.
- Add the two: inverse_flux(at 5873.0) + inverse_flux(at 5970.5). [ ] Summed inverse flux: 0.160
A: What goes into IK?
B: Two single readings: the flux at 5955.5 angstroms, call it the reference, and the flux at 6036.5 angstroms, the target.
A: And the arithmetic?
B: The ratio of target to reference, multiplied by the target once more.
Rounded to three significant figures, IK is 12.6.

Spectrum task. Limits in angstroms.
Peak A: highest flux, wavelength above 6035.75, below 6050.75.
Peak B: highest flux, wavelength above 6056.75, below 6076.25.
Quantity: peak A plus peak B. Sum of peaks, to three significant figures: 25.2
